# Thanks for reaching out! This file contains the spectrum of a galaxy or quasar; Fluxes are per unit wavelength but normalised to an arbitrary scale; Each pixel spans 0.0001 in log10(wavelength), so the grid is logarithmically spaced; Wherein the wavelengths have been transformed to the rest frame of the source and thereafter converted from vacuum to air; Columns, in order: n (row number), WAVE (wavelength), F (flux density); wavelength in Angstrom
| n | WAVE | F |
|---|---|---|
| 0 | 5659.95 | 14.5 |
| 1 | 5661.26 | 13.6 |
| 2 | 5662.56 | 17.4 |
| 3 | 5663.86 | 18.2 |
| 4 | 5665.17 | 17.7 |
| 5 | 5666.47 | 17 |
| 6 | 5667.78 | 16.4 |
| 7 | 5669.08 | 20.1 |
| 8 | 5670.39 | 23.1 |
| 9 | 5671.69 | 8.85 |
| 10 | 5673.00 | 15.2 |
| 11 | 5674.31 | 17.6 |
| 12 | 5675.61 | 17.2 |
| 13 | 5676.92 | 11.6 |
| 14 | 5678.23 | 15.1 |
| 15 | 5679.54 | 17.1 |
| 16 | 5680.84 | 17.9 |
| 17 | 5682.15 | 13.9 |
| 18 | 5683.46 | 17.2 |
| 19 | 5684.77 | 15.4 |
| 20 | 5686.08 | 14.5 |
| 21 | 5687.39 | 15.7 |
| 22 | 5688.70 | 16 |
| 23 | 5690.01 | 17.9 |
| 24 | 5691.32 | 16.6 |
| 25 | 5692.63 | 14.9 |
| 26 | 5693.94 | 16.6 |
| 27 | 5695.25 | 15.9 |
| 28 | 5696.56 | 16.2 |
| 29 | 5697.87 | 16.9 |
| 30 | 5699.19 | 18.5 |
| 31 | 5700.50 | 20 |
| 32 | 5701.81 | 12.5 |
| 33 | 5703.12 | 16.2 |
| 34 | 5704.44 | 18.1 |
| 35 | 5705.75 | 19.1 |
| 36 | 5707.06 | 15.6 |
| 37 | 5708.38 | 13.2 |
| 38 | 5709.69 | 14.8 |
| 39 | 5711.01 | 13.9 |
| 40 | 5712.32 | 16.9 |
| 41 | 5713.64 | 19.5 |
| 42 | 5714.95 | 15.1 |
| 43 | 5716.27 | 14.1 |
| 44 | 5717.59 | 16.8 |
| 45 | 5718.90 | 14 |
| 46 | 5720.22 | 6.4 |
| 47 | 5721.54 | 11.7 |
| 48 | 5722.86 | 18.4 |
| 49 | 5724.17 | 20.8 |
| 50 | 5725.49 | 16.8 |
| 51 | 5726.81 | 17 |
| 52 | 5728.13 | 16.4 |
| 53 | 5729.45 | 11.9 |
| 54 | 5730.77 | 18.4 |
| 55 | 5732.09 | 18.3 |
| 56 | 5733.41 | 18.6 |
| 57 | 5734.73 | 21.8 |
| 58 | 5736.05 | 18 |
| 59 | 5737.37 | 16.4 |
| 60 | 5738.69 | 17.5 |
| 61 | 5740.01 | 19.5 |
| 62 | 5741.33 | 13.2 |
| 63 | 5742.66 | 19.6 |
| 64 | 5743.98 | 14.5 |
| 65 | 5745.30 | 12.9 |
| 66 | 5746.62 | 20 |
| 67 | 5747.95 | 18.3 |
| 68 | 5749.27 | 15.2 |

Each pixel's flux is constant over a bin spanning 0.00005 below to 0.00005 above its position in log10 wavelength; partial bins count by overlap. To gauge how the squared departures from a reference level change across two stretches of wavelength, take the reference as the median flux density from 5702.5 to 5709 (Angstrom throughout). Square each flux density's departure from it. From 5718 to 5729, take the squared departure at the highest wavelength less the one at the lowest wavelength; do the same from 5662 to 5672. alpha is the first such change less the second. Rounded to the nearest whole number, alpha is -57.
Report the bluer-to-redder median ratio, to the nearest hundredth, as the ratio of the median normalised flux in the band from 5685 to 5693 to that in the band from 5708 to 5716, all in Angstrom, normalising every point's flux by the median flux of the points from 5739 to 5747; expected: 1.06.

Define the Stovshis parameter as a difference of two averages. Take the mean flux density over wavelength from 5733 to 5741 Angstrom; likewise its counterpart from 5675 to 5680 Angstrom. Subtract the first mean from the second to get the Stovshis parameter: -3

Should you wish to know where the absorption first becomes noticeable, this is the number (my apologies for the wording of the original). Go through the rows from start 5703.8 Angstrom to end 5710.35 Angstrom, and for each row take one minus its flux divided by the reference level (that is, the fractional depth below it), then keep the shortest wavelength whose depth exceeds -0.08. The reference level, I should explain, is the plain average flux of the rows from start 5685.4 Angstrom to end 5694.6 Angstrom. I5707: 5707.06 Angstrom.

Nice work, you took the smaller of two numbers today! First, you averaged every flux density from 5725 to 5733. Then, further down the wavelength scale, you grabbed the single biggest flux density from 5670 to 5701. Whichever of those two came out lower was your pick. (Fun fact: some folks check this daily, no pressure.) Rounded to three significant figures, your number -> 16.5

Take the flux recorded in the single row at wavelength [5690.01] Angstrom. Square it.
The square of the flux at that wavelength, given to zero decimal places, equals 320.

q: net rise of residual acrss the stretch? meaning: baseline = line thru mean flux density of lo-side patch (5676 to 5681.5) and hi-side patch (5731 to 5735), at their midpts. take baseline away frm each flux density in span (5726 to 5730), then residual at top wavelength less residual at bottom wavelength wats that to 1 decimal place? -5.3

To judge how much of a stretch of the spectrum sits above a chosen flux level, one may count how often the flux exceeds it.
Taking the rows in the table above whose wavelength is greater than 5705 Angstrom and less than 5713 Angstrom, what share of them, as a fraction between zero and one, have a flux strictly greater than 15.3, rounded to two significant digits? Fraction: 0.50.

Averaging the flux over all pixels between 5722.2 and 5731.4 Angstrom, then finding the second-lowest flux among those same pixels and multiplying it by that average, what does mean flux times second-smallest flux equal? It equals 280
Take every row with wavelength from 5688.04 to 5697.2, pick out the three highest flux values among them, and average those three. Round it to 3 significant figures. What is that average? 17.0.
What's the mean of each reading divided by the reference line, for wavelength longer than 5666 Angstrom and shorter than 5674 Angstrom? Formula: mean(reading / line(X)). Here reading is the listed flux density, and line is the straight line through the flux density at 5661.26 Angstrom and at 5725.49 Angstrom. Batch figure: 1.20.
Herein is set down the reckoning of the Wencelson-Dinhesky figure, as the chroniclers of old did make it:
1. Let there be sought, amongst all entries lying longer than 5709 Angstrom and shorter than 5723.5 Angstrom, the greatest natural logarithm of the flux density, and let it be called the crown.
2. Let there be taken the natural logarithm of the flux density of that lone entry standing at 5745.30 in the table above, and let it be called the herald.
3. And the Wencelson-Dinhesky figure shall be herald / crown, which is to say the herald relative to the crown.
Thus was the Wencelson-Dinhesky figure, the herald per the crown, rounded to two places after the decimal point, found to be 0.86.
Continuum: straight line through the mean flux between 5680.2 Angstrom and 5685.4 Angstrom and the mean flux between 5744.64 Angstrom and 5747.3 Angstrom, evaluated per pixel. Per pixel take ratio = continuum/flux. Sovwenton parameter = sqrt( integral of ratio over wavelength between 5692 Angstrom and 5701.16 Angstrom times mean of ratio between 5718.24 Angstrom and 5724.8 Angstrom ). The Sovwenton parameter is 3.5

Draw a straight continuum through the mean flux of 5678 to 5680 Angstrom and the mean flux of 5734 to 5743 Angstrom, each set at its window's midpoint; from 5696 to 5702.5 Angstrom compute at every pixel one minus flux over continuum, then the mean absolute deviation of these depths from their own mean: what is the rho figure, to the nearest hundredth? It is 0.12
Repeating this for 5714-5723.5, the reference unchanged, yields 0.16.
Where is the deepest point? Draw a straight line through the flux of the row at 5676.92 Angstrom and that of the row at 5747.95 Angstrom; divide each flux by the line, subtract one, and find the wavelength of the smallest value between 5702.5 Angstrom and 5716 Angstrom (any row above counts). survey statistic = 5708.38 Angstrom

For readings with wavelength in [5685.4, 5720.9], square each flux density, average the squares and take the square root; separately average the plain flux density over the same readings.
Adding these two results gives 31.8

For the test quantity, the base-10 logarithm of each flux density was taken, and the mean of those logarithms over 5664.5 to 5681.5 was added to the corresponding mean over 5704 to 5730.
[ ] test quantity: 2.39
